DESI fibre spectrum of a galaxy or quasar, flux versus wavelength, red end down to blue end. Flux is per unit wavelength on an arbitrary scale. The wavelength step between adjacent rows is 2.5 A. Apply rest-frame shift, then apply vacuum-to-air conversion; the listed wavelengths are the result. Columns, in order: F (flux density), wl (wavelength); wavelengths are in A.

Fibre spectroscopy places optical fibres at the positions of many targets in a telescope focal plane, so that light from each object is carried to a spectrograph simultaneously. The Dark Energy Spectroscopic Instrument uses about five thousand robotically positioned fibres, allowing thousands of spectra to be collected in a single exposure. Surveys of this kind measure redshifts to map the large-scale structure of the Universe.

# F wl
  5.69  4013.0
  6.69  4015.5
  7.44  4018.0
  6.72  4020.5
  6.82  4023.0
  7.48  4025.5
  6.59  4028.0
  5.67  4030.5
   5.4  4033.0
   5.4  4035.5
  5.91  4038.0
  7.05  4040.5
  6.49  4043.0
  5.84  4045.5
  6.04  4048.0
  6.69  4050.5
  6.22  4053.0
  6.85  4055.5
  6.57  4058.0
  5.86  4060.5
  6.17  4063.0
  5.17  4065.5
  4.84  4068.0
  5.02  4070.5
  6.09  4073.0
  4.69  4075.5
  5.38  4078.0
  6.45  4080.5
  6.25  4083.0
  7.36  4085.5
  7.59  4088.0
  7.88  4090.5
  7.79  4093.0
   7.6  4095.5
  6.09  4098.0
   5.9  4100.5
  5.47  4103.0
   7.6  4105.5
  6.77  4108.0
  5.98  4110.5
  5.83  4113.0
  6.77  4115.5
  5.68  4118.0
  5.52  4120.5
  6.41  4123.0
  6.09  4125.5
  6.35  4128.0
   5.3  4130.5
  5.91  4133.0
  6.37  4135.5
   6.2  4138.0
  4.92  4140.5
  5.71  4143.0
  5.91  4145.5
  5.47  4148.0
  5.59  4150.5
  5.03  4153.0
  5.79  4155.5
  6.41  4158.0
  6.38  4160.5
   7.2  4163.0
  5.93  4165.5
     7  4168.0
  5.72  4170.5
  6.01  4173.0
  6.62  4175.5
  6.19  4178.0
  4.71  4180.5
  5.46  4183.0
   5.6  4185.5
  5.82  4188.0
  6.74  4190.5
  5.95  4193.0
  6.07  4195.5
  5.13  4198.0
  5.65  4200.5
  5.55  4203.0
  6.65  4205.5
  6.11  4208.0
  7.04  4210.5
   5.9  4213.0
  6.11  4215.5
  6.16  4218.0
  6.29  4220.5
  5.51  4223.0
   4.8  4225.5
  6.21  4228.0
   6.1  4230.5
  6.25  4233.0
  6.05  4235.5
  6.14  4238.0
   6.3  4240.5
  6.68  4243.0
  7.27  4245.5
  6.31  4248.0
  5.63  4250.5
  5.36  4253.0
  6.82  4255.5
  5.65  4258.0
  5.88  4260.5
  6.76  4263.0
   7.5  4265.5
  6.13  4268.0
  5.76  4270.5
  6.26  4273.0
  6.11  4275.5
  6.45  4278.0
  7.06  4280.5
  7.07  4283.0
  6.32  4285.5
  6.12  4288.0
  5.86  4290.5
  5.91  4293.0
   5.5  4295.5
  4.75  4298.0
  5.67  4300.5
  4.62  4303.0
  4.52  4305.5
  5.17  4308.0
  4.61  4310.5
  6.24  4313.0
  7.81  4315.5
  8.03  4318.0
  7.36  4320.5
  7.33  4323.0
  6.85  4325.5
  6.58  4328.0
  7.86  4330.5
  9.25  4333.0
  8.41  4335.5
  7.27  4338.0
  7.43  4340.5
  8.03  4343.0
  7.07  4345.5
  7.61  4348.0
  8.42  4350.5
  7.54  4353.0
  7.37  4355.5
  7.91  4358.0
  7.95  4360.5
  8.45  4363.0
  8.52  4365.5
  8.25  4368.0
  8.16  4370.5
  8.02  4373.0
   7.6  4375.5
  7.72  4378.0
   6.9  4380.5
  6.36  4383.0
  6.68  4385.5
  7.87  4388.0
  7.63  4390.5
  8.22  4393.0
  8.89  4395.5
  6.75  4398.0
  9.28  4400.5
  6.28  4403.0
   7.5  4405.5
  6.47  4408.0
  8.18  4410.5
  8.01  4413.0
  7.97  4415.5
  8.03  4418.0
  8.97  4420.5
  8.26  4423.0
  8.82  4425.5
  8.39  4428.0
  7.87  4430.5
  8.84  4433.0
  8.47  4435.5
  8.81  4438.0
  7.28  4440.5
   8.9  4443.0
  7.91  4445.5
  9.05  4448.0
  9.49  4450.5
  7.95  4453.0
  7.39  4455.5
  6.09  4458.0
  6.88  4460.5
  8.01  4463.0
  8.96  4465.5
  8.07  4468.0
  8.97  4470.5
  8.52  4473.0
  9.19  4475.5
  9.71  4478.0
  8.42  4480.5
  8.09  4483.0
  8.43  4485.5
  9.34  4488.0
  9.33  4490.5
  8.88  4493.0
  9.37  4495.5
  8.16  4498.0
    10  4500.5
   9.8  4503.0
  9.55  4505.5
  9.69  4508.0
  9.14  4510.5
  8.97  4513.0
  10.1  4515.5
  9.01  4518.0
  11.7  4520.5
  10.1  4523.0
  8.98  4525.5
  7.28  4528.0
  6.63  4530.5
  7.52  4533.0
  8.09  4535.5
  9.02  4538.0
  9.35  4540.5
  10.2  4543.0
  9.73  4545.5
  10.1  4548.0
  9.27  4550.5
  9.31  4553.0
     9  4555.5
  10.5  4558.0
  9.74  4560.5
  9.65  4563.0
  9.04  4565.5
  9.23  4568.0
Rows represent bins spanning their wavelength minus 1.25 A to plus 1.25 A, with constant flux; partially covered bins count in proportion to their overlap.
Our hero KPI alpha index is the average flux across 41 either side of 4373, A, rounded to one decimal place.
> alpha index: 7.8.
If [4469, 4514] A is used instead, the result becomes 9.1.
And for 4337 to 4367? 7.8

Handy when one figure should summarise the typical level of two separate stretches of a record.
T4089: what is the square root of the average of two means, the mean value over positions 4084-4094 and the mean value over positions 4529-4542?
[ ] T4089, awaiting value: 2.8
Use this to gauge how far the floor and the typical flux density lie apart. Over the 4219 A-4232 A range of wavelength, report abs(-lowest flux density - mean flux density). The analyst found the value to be 10.6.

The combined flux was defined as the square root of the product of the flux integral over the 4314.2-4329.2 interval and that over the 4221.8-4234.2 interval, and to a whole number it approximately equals 89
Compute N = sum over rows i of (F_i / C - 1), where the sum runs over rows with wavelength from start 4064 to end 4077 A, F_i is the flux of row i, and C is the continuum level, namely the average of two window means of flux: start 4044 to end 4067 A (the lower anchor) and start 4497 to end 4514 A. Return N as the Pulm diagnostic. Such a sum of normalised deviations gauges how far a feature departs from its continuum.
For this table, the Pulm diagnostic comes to -1.7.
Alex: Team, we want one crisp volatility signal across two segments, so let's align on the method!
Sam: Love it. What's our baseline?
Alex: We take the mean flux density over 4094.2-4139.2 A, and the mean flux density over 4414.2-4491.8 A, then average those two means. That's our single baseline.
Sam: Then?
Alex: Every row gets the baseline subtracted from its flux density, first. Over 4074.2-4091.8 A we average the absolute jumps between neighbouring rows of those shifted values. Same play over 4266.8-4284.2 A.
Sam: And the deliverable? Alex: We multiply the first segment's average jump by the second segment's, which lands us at 0.20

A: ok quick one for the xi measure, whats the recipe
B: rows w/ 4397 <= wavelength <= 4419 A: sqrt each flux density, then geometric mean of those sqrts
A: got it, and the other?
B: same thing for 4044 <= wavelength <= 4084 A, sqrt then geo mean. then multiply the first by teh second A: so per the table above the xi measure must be 6.6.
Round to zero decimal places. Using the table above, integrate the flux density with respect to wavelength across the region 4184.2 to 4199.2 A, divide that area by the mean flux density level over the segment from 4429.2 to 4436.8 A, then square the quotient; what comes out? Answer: 111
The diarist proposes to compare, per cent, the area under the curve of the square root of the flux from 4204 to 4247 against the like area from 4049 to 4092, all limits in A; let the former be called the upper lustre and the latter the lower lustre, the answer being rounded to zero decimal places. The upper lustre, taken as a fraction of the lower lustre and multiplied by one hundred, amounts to 100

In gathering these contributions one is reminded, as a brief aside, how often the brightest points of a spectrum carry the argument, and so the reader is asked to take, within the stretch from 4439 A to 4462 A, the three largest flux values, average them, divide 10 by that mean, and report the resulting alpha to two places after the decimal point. 1.09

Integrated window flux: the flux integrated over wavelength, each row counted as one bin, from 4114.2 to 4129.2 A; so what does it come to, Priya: 92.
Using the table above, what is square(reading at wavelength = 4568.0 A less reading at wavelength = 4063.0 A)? 9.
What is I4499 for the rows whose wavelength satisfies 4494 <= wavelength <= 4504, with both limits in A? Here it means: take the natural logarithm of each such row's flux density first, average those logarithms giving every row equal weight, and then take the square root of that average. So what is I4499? 1.49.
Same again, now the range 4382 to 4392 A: 1.40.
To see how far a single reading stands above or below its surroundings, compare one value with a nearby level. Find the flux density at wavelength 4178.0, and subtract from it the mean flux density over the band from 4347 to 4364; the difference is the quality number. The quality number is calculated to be -1.7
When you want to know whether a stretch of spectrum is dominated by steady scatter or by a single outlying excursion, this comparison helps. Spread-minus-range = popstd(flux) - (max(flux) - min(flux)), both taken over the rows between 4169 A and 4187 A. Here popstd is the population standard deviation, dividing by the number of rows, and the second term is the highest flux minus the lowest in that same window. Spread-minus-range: -1.3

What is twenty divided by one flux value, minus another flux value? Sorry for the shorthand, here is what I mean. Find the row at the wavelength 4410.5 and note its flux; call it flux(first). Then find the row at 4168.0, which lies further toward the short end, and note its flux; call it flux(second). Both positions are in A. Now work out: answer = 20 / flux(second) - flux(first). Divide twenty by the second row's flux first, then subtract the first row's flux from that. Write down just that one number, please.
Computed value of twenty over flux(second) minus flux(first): -5.3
